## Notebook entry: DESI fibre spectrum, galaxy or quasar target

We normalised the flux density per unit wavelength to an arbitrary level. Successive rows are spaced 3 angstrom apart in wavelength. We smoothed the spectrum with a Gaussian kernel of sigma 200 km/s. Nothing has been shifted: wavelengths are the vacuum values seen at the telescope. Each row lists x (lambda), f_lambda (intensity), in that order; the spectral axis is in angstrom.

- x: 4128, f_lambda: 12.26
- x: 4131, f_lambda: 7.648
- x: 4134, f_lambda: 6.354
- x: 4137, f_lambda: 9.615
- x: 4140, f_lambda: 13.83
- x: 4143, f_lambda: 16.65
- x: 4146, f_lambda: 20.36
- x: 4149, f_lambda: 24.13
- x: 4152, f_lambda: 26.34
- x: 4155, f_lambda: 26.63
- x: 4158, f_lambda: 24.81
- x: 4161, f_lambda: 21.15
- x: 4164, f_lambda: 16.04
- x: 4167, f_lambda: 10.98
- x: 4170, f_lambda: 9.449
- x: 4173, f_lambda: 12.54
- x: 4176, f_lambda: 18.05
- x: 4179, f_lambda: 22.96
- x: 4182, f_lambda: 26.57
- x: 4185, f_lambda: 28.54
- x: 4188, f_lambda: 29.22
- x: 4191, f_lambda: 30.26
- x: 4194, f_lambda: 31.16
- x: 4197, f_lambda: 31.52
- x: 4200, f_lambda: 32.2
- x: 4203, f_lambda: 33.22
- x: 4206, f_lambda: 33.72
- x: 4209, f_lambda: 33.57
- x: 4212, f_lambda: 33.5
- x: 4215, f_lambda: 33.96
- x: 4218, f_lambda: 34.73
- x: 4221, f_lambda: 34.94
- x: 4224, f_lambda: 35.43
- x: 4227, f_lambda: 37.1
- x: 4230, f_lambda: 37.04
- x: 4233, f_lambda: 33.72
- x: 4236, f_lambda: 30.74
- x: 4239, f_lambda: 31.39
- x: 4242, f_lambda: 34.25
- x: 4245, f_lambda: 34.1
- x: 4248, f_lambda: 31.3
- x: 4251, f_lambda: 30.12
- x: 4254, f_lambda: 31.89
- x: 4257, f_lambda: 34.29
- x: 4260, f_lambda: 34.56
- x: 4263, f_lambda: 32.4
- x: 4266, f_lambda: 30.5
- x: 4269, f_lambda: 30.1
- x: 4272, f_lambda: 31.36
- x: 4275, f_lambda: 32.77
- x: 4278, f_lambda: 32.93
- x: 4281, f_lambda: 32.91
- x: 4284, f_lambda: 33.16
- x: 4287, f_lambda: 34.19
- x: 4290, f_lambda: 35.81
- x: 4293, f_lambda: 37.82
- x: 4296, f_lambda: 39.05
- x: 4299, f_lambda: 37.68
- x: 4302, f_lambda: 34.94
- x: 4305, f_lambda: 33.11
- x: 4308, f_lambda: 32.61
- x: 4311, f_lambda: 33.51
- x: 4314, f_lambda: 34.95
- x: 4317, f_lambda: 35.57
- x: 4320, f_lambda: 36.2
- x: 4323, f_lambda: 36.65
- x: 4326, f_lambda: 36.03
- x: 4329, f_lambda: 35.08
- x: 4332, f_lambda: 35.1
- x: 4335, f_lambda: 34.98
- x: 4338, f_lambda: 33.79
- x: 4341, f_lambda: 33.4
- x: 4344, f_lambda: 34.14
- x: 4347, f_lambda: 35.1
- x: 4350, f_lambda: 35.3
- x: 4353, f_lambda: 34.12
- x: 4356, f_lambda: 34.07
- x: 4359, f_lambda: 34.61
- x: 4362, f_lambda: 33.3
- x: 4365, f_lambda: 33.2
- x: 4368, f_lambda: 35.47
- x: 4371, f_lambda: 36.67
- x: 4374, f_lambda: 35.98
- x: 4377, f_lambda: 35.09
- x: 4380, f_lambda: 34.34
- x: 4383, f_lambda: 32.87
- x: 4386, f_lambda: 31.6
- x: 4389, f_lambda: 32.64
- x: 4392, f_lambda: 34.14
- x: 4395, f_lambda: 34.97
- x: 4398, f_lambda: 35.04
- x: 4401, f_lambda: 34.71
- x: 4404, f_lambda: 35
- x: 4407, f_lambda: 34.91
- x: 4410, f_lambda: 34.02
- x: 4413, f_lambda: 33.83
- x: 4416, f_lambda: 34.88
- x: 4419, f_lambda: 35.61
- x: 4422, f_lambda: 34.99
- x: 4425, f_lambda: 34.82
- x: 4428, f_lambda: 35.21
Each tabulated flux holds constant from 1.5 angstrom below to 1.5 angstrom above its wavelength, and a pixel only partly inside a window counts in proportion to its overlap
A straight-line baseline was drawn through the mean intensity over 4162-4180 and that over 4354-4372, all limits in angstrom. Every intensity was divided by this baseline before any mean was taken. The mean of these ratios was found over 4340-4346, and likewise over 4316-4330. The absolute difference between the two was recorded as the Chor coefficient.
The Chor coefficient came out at 0.14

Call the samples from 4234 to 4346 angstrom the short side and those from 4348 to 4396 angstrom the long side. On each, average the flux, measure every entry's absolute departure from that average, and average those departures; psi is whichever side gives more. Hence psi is 1.72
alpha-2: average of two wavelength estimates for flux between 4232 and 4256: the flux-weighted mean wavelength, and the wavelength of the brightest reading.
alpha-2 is 4242.7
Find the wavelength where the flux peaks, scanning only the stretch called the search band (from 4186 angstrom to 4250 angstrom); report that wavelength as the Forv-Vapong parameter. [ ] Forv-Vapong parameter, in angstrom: 4227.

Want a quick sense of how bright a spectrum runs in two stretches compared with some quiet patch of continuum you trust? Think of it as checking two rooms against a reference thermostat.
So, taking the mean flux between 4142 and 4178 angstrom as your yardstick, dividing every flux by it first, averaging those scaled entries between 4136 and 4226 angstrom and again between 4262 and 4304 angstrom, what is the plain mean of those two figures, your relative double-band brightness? 1.56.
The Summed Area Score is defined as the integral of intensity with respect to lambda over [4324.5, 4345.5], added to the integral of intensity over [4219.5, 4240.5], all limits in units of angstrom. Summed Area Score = 1449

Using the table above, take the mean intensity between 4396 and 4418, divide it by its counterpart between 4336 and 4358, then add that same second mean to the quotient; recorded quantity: 35.3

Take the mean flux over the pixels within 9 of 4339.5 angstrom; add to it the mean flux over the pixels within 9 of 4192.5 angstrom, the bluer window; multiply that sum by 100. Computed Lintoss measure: 6490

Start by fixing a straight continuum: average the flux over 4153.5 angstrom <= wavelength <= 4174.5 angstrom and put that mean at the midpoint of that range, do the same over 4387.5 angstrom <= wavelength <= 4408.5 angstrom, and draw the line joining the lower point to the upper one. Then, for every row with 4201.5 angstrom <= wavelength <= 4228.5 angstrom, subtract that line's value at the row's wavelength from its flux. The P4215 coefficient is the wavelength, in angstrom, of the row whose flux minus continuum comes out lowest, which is 4212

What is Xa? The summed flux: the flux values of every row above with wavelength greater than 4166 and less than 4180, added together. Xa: 74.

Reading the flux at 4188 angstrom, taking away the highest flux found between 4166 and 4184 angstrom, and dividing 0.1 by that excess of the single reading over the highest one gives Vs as 0.04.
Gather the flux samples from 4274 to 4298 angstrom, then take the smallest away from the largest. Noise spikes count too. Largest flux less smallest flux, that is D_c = 6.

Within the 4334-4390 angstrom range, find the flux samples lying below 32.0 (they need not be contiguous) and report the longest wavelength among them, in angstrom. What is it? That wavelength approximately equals 4386 angstrom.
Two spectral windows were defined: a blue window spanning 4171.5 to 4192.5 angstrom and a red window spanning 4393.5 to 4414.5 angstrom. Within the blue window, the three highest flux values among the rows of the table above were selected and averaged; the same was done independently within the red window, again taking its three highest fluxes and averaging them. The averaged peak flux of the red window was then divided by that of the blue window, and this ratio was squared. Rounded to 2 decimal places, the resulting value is 1.42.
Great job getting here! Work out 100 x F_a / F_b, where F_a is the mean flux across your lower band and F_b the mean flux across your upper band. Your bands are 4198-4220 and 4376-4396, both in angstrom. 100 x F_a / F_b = 100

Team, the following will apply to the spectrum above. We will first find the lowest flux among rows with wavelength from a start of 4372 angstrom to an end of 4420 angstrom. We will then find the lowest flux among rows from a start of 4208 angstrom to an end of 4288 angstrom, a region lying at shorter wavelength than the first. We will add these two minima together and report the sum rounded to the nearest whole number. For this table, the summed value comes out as 62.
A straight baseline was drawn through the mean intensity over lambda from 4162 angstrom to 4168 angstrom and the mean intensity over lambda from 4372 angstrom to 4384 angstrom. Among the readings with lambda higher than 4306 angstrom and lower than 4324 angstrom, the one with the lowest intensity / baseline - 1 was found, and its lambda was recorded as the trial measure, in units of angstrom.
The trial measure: 4308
